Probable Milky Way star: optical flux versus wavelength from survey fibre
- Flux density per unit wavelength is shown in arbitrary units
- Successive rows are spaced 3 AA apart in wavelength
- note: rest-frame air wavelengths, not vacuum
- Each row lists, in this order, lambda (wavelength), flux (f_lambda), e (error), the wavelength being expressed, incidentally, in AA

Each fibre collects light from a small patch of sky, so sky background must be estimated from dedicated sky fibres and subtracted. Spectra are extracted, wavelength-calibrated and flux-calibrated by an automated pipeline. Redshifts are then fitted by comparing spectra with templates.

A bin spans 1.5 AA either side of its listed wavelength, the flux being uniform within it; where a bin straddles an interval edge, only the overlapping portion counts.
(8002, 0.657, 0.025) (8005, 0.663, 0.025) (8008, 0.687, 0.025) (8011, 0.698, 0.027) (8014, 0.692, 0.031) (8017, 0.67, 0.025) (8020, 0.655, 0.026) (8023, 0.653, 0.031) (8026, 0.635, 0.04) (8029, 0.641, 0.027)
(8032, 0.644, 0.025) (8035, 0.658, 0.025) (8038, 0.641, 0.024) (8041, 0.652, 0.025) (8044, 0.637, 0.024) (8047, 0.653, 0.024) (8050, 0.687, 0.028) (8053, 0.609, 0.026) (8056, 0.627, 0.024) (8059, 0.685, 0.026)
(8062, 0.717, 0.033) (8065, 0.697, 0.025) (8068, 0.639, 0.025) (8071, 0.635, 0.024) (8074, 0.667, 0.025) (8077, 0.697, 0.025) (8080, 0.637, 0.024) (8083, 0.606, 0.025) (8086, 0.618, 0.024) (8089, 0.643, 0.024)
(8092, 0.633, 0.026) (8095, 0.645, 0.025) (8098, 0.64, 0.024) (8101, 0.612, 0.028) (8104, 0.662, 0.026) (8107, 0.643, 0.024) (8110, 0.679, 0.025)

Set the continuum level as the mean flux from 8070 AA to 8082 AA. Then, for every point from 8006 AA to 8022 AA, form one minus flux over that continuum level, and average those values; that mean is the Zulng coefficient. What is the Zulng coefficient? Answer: -0.03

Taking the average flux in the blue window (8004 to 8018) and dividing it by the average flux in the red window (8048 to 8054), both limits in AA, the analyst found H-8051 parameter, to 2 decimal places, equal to 1.05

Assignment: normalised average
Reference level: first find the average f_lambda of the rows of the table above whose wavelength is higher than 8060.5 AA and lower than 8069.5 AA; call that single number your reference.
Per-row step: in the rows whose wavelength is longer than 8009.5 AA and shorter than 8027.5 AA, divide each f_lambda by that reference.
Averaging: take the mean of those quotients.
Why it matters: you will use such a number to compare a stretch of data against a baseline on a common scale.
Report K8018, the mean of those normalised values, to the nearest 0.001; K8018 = 0.975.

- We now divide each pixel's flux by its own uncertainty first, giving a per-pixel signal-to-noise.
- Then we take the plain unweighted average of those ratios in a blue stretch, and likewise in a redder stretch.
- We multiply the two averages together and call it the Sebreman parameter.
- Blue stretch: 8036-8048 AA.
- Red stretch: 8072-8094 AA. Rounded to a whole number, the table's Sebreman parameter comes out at 693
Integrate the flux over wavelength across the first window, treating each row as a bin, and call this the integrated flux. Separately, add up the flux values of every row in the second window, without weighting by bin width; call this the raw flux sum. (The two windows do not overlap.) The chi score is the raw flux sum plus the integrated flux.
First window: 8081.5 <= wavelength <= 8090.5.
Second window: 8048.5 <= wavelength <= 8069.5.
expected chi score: 10.3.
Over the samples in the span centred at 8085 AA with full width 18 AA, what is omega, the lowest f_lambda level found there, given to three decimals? 0.606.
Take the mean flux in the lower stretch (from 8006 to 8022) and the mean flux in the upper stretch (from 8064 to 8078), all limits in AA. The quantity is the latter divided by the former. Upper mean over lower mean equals 0.98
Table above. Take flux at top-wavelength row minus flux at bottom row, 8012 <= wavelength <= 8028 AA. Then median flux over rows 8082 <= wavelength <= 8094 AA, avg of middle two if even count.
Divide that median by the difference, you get -11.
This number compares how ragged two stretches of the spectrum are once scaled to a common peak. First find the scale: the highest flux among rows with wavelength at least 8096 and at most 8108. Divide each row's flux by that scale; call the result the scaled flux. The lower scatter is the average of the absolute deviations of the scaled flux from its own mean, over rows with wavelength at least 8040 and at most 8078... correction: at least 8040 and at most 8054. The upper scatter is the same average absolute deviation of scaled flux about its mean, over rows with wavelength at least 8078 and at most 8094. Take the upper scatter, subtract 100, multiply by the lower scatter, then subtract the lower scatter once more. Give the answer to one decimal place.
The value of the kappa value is -3.0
